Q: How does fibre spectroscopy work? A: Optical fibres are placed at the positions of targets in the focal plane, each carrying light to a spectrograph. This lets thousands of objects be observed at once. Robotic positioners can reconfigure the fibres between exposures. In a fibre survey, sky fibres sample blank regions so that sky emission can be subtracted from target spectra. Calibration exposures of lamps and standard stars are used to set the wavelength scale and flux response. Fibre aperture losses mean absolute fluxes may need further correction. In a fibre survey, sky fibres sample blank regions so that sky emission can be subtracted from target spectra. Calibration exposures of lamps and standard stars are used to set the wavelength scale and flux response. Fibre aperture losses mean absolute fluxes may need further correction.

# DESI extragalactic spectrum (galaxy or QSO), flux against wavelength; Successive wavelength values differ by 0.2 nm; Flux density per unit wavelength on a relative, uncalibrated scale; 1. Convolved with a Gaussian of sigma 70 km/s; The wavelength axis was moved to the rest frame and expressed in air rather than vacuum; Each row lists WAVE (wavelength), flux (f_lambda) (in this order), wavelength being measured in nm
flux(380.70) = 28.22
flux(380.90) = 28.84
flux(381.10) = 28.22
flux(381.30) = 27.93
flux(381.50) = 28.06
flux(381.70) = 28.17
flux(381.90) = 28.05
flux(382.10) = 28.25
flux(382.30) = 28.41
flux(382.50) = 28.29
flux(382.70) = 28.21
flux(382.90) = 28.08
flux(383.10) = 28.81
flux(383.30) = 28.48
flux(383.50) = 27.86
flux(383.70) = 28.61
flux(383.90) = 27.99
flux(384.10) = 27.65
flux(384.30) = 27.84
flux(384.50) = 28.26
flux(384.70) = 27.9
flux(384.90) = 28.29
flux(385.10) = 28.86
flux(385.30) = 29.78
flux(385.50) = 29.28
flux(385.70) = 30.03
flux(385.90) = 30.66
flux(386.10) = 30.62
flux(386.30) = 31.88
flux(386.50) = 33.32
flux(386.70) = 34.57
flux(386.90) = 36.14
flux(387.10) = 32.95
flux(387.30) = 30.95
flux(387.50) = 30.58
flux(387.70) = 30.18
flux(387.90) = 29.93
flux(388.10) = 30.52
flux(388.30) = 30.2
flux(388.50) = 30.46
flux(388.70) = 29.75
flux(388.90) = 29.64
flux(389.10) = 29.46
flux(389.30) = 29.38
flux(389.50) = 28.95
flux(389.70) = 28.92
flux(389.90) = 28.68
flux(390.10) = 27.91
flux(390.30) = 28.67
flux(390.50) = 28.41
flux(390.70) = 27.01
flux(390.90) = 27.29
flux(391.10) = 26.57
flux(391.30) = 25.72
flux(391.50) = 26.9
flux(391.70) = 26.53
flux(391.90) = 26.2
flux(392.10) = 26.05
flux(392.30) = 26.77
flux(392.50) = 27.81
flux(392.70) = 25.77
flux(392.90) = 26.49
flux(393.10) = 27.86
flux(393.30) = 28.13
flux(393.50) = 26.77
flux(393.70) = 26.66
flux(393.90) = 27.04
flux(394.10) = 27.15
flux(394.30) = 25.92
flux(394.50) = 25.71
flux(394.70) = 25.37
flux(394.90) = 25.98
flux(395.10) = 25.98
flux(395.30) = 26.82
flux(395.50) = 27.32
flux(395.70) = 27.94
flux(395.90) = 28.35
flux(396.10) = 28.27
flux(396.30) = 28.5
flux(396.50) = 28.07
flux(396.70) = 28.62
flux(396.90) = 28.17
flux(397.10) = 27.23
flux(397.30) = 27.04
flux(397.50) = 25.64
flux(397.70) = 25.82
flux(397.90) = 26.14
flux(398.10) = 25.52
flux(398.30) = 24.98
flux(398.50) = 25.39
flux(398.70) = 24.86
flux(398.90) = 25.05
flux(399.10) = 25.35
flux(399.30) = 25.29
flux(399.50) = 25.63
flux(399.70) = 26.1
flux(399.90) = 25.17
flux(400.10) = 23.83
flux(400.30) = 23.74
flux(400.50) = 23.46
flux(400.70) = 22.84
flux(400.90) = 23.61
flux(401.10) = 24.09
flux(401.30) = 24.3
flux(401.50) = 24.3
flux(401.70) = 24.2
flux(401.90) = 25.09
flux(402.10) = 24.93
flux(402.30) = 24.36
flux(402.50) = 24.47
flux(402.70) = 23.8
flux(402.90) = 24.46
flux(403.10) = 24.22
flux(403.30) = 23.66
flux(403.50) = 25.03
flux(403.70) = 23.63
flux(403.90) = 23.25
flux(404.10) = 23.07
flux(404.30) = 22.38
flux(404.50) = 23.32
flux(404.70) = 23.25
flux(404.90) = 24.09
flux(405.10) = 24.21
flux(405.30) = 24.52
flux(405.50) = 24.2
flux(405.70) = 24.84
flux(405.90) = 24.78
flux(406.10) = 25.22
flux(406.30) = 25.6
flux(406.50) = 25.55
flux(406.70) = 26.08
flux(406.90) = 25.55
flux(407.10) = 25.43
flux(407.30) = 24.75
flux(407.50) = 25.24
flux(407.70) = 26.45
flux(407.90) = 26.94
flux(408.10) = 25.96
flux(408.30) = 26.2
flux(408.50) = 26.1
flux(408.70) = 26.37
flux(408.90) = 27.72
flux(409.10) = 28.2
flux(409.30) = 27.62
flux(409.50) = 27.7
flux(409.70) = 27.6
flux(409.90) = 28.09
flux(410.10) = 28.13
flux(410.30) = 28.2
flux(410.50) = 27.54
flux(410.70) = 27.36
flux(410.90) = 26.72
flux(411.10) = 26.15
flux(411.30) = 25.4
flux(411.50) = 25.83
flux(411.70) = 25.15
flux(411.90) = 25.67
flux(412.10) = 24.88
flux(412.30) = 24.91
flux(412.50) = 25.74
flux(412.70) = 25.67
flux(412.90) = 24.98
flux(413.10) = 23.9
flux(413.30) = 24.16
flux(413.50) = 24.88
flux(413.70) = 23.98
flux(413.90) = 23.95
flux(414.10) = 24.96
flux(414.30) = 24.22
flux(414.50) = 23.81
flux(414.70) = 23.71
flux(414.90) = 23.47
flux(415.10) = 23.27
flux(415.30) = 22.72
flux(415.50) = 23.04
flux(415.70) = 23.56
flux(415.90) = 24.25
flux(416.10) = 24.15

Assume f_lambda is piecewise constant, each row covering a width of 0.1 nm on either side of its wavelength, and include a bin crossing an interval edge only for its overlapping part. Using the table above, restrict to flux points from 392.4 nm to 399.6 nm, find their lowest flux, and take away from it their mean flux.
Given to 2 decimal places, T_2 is -1.77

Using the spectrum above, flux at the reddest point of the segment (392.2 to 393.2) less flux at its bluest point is 1.09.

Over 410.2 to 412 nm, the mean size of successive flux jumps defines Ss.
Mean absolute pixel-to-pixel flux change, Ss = 0.55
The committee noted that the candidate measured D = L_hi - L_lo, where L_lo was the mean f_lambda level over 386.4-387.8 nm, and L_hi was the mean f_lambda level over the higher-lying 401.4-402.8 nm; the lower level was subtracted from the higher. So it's -8.2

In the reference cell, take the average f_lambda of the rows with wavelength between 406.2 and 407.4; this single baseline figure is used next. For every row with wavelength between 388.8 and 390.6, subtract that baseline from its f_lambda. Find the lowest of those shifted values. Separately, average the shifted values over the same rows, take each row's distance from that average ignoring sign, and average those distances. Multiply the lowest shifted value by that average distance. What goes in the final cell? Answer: 1.02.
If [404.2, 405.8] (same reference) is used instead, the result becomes -2.03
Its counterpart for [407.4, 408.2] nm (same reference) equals -0.14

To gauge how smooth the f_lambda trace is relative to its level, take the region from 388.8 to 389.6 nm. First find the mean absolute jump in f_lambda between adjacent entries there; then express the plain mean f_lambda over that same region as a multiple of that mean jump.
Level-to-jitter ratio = 128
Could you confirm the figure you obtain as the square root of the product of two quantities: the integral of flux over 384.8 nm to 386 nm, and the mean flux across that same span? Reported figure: 32.3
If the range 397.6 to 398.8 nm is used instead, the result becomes 27.9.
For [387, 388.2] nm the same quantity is 33.8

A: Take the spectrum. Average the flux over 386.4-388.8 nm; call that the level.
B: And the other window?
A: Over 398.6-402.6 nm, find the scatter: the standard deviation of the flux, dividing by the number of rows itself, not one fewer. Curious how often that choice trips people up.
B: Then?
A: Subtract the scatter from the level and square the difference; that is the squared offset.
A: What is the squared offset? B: 951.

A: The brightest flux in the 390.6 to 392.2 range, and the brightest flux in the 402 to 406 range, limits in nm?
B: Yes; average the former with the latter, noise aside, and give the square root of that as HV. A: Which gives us 5.11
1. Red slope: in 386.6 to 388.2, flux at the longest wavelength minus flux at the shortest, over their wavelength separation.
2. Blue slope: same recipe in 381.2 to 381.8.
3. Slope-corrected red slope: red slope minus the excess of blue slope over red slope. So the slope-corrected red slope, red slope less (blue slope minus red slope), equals -6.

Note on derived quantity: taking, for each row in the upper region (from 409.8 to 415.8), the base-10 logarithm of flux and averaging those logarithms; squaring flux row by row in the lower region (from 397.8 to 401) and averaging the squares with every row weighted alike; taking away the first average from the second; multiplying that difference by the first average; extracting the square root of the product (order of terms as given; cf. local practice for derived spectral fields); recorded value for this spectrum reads 29.3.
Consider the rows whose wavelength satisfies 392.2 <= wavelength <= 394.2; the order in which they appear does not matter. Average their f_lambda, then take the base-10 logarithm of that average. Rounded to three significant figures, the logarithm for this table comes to 1.43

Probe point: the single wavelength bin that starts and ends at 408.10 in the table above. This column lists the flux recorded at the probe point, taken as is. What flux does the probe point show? 25.96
